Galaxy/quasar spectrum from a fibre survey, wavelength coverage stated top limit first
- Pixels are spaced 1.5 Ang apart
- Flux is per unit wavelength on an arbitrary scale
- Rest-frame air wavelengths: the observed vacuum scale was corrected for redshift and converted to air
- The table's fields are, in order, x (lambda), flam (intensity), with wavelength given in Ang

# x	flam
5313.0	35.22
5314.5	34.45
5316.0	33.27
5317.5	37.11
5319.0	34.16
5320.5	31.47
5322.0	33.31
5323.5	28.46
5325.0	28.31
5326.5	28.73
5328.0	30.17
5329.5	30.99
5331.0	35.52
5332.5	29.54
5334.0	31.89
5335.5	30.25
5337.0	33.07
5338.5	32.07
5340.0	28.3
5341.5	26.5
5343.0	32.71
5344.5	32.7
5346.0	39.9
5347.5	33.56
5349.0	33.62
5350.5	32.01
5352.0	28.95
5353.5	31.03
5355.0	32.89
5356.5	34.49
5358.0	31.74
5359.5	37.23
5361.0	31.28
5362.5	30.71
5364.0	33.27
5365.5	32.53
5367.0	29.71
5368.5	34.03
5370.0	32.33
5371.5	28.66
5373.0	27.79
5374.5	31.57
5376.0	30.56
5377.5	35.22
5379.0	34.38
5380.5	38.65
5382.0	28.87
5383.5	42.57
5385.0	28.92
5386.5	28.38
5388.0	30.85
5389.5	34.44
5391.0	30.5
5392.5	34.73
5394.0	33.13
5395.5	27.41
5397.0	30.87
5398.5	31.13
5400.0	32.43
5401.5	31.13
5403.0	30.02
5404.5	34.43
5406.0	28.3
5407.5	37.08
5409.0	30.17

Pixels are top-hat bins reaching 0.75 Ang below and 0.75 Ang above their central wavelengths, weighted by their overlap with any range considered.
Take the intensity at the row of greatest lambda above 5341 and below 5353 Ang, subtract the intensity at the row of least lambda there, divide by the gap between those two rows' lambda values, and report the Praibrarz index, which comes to 0.23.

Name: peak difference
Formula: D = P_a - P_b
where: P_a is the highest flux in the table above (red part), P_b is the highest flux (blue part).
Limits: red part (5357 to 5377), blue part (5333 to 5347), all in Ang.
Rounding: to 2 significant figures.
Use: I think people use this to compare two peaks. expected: -2.7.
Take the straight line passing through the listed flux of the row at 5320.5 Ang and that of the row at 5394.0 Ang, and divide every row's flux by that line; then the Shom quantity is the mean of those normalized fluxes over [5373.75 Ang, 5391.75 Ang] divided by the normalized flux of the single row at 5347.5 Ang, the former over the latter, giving 0.96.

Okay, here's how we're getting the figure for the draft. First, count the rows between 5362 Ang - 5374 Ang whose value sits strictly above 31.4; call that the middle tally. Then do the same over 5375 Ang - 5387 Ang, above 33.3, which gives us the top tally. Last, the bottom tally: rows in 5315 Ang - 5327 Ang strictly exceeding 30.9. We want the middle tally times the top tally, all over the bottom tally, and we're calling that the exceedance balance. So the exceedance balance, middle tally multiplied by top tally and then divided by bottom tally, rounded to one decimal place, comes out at 3.2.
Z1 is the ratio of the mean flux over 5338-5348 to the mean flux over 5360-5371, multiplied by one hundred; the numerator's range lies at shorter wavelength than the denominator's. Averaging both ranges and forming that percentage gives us 101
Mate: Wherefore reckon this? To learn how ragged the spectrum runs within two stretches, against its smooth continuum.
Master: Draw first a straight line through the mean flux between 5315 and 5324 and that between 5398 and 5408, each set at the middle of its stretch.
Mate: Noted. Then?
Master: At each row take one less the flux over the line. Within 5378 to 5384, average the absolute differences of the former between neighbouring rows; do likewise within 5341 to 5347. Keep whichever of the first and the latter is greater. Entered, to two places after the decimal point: 0.29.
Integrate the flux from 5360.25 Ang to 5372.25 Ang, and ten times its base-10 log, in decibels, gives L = 25.78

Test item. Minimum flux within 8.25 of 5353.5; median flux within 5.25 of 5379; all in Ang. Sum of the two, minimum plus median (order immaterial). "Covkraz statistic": 63.3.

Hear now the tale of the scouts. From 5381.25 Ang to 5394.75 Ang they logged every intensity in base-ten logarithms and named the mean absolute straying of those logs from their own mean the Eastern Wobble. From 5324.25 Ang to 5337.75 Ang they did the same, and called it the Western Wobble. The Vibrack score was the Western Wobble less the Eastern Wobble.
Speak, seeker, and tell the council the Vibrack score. -0.0193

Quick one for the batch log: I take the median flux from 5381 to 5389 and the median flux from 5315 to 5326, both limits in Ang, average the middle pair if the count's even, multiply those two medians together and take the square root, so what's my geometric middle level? 31.0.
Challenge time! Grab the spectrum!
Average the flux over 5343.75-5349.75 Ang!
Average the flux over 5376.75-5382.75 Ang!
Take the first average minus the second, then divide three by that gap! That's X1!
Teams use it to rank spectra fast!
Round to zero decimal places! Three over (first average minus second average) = 5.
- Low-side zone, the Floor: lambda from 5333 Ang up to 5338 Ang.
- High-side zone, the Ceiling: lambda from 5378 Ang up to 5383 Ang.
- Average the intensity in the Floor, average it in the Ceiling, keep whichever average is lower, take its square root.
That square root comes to 5.63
